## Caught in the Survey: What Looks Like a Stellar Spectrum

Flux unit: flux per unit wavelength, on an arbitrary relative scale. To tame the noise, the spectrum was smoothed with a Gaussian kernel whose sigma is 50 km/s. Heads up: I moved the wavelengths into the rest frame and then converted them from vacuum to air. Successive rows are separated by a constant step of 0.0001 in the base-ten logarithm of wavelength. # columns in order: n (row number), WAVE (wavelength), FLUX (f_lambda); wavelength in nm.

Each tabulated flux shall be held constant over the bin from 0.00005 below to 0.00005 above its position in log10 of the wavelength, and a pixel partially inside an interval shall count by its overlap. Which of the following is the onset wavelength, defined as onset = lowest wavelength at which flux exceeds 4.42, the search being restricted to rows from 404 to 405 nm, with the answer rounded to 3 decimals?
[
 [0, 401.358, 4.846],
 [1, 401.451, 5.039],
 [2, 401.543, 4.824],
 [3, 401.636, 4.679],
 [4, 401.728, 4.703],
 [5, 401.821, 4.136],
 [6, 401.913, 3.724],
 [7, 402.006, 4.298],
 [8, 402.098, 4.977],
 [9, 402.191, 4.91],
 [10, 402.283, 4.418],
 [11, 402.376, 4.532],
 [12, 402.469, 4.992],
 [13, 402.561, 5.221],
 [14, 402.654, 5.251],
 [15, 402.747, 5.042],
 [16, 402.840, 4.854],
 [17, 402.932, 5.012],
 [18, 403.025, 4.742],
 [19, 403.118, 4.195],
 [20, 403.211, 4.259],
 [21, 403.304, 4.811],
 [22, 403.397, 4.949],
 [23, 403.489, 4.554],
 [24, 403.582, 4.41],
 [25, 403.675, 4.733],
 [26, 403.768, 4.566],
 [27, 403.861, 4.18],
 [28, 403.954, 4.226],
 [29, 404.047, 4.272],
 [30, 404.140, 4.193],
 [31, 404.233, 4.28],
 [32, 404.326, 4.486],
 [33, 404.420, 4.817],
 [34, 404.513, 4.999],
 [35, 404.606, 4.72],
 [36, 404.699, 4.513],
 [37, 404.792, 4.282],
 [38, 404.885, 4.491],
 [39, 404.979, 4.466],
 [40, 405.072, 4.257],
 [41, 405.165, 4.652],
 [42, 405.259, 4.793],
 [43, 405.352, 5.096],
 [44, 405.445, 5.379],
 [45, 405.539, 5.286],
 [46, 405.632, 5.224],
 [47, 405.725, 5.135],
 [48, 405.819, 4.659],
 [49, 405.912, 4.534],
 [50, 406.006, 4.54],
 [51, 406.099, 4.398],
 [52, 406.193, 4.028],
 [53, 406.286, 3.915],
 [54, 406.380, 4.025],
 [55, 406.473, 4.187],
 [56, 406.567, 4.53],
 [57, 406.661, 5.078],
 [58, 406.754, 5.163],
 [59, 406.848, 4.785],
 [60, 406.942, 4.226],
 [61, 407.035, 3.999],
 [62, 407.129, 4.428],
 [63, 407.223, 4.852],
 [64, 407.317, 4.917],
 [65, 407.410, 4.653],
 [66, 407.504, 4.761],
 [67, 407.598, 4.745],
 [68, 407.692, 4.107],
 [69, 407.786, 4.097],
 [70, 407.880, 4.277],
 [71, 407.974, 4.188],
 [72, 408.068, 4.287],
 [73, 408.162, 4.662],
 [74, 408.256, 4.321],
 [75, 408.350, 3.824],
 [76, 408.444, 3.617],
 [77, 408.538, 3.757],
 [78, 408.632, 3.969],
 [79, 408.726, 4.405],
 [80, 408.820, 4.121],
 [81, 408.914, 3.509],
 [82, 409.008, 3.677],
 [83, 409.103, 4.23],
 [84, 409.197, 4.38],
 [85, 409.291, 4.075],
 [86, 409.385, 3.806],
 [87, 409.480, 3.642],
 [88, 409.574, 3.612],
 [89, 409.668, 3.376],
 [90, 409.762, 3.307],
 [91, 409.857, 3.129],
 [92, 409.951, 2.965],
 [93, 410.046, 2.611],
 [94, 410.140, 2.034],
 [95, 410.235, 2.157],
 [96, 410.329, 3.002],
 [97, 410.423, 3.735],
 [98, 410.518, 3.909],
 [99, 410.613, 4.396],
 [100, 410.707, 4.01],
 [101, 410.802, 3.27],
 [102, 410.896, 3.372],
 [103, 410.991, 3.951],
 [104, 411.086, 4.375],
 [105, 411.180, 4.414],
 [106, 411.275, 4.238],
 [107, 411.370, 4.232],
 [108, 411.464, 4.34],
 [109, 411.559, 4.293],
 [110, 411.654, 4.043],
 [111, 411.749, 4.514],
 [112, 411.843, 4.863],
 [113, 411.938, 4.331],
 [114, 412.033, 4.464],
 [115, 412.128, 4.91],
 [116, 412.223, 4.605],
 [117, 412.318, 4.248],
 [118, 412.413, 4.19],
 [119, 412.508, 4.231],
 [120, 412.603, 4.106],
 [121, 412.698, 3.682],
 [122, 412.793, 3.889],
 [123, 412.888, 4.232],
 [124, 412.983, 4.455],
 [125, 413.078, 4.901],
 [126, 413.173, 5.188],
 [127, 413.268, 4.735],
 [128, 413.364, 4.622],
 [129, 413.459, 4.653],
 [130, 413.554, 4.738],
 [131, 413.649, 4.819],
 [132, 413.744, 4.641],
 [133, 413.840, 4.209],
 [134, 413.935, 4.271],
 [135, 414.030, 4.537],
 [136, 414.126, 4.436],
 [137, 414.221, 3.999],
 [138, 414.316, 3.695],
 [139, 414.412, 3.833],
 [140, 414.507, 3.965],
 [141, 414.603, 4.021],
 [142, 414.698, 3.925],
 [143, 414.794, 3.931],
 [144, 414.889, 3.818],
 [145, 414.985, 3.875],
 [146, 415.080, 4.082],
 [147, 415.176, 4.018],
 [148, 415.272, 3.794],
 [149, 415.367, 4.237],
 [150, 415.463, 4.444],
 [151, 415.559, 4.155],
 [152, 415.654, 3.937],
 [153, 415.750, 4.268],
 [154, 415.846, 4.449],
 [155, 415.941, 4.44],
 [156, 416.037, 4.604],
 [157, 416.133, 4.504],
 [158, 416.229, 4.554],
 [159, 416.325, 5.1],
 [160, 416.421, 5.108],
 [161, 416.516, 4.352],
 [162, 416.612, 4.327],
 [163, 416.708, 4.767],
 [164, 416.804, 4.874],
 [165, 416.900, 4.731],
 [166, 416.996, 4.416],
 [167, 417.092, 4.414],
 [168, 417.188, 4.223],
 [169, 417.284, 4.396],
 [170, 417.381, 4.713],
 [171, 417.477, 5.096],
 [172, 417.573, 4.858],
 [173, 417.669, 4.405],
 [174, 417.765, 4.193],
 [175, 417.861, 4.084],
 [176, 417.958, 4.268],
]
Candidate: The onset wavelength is 404.326 nm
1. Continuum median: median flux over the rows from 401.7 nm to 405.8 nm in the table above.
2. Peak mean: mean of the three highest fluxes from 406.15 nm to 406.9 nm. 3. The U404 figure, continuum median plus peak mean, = 9.69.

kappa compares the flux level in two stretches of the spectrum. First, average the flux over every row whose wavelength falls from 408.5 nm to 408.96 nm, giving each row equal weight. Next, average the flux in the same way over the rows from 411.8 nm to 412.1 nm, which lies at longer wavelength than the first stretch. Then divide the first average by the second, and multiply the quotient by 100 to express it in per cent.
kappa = 87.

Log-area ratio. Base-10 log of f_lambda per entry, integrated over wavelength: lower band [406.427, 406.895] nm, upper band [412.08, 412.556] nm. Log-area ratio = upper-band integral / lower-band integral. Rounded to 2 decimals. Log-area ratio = 0.97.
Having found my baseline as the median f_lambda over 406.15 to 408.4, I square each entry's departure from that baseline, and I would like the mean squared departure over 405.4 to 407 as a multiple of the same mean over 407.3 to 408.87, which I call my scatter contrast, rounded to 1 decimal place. 2.6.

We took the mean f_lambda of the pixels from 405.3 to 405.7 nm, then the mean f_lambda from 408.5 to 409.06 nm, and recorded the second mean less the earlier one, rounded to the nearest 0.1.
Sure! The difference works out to -1.3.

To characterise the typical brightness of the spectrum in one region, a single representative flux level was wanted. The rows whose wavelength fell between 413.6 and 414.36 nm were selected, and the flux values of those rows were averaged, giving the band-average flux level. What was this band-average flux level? 4.33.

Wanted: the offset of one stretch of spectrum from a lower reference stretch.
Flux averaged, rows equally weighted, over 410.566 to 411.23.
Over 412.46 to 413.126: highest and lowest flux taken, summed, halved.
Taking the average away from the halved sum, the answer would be 0.3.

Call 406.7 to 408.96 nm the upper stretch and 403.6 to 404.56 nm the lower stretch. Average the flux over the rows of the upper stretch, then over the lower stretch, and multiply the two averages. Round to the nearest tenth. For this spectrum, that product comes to 19.3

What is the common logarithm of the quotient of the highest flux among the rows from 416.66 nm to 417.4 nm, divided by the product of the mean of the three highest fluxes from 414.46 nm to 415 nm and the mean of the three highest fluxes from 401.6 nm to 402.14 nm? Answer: -0.59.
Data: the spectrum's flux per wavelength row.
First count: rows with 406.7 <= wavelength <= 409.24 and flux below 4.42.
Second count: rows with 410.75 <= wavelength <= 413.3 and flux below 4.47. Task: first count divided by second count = 0.90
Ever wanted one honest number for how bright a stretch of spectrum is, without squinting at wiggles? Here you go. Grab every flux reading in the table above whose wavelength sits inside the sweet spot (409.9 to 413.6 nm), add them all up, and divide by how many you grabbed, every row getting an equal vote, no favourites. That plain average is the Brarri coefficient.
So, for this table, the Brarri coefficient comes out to 4.1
